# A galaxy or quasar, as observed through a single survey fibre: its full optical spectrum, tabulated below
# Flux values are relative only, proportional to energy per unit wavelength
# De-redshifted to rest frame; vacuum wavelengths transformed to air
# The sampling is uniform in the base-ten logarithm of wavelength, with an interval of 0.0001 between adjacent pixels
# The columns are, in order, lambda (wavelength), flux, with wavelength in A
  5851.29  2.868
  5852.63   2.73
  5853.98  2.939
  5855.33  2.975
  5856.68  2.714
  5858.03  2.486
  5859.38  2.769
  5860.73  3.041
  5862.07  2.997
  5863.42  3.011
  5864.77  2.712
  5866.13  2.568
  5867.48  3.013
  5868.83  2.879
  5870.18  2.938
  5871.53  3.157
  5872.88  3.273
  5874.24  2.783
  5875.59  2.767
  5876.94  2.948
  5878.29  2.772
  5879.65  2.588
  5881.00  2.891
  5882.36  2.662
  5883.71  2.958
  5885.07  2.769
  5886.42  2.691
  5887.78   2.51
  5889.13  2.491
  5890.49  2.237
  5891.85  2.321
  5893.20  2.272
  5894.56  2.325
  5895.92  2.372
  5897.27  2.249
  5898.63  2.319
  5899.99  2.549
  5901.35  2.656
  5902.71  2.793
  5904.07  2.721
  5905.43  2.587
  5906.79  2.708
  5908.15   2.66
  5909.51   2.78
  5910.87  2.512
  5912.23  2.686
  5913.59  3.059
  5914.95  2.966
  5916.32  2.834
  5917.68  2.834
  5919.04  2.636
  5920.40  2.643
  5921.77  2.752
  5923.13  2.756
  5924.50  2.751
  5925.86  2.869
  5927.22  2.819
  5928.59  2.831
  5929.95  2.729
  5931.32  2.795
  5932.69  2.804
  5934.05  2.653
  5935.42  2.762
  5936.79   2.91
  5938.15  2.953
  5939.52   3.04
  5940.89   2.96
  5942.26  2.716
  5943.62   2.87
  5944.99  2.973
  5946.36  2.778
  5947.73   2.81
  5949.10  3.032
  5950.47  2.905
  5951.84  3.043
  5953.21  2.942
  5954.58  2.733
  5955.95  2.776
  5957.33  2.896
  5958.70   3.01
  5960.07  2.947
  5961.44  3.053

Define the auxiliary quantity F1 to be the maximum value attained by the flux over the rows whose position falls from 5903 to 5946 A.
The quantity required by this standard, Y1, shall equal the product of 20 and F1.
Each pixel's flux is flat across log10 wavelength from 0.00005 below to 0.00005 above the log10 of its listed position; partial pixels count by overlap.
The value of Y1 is 61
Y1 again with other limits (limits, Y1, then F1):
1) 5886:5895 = 54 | 2.691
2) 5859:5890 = 65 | 3.273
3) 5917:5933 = 57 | 2.869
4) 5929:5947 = 61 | 3.04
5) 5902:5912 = 56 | 2.793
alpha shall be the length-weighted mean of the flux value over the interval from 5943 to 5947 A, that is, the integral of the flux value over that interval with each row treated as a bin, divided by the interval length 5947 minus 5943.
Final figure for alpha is 2.87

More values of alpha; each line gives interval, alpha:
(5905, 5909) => 2.66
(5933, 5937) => 2.76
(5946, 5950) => 2.88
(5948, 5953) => 2.97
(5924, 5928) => 2.82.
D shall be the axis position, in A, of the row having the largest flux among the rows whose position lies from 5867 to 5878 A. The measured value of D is 5872.88 A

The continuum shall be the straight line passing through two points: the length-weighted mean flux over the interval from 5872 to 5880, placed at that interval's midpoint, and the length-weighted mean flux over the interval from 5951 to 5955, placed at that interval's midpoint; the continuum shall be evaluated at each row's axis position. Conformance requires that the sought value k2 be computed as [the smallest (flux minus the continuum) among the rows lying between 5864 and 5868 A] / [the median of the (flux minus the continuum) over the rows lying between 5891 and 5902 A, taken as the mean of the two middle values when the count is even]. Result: 0.5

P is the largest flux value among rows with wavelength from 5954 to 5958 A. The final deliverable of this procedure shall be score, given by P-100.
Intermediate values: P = 2.896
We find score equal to -97.1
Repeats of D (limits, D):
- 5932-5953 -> 5951.84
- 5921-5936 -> 5925.86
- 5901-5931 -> 5913.59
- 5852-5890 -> 5872.88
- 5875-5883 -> 5876.94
